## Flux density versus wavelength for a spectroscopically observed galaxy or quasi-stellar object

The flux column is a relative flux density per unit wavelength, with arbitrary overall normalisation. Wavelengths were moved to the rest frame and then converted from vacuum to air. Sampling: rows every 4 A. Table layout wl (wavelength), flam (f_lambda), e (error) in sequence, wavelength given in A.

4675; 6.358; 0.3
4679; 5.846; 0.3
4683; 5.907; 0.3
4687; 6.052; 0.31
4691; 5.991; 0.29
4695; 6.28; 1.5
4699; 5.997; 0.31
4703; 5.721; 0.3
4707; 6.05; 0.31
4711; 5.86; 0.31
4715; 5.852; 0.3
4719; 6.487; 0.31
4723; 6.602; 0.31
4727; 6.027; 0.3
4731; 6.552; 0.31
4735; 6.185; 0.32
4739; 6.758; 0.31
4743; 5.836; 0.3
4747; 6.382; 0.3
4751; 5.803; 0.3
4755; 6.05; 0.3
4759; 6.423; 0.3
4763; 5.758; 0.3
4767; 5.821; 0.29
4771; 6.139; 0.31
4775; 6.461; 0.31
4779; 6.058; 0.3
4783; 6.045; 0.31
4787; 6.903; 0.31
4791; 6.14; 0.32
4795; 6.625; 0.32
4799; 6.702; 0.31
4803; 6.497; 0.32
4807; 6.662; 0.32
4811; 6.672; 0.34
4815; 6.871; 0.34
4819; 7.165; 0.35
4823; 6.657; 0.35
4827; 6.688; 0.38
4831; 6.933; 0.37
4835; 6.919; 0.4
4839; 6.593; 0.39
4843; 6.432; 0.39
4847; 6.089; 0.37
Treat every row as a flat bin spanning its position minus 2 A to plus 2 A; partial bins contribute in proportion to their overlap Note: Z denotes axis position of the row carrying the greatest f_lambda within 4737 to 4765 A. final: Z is 4739 A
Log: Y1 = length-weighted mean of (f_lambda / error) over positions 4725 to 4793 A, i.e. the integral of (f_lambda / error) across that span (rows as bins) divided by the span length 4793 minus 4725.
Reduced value 20.30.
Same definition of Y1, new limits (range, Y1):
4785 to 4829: 20.17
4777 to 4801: 20.58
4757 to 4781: 20.25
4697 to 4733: 19.98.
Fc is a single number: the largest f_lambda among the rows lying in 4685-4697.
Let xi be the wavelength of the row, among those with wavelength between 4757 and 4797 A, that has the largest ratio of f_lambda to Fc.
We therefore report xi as 4787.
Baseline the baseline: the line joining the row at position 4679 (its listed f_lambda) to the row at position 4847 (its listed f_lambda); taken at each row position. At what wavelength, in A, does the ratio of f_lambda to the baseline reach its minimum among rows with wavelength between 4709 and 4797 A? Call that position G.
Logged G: 4763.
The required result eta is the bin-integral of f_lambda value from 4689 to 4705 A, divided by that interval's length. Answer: 6.0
